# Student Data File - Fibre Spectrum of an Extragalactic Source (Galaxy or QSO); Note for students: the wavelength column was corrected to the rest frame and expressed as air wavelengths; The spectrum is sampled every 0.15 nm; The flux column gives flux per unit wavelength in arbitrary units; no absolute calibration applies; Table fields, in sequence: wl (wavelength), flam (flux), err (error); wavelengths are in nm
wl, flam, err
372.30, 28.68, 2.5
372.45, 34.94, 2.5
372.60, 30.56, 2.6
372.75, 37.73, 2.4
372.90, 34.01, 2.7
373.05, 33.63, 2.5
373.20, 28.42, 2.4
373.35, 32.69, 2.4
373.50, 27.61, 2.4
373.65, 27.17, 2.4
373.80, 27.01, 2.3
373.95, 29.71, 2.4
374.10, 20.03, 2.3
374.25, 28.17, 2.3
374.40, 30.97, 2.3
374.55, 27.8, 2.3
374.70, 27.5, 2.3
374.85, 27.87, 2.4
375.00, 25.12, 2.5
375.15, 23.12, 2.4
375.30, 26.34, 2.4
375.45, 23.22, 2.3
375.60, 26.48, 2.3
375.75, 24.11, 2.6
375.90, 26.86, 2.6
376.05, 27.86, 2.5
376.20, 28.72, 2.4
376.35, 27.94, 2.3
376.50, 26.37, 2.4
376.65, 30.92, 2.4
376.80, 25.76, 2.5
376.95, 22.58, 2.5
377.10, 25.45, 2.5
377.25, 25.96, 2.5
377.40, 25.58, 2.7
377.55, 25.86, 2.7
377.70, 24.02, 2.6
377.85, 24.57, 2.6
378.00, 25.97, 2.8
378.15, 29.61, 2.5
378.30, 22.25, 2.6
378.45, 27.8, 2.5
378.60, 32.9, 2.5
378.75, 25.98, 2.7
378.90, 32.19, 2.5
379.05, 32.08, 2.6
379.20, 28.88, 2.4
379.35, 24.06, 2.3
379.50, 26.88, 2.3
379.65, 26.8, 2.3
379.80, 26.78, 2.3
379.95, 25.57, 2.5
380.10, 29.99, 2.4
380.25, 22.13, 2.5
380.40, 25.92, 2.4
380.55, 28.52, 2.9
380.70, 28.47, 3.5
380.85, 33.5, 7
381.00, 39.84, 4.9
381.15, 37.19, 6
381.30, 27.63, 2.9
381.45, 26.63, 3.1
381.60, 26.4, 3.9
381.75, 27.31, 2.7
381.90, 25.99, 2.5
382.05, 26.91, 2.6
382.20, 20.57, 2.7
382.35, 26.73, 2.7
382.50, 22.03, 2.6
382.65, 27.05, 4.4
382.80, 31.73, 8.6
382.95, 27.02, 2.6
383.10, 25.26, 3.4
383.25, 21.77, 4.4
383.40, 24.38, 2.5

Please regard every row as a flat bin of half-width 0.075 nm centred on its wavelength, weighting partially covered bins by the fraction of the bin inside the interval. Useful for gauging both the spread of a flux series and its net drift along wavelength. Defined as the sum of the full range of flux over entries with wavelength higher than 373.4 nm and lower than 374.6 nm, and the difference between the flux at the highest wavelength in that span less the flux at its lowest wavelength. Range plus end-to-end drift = 11.1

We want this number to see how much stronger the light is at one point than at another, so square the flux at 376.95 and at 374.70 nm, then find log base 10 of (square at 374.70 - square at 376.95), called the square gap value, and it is 2.39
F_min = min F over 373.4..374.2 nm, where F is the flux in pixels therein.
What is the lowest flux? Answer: 20.03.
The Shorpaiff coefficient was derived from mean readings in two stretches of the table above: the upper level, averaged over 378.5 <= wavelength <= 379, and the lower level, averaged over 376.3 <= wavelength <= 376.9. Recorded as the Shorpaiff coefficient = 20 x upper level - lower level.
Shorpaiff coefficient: 579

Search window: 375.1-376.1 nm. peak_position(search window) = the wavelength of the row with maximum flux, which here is 376.05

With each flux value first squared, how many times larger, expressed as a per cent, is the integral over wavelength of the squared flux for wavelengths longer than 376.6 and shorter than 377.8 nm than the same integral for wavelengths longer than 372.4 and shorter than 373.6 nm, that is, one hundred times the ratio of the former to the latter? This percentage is 63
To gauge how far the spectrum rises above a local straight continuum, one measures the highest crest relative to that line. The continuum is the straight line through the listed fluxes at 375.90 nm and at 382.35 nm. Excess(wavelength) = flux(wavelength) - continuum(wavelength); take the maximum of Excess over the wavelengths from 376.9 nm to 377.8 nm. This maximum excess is -0.9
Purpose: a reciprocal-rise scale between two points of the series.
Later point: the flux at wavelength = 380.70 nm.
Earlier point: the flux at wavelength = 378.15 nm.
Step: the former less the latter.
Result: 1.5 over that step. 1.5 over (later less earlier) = -1.3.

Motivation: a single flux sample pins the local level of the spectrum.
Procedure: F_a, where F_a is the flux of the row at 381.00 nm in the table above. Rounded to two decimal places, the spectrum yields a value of 39.84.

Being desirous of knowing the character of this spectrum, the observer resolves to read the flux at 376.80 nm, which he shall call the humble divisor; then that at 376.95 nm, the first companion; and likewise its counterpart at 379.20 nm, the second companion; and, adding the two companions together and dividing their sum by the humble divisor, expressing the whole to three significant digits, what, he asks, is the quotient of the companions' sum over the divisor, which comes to 2.00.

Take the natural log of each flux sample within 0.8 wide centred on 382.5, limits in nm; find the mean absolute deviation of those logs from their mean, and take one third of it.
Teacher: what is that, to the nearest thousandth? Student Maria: 0.046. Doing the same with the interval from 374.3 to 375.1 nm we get 0.015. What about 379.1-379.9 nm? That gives 0.014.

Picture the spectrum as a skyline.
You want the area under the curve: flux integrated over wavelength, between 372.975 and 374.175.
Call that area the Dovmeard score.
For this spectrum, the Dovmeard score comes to 34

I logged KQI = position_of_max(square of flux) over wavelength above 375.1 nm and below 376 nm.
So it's 375.90 nm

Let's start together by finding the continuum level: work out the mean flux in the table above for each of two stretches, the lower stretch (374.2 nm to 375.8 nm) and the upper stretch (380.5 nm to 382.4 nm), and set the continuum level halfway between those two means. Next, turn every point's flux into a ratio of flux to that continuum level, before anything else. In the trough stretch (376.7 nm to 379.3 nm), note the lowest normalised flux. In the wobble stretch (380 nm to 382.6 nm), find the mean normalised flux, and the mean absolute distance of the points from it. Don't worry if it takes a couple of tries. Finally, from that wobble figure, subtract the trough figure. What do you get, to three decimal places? -0.678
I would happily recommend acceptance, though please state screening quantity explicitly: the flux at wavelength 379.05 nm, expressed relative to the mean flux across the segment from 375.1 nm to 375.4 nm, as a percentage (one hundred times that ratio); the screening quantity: 130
